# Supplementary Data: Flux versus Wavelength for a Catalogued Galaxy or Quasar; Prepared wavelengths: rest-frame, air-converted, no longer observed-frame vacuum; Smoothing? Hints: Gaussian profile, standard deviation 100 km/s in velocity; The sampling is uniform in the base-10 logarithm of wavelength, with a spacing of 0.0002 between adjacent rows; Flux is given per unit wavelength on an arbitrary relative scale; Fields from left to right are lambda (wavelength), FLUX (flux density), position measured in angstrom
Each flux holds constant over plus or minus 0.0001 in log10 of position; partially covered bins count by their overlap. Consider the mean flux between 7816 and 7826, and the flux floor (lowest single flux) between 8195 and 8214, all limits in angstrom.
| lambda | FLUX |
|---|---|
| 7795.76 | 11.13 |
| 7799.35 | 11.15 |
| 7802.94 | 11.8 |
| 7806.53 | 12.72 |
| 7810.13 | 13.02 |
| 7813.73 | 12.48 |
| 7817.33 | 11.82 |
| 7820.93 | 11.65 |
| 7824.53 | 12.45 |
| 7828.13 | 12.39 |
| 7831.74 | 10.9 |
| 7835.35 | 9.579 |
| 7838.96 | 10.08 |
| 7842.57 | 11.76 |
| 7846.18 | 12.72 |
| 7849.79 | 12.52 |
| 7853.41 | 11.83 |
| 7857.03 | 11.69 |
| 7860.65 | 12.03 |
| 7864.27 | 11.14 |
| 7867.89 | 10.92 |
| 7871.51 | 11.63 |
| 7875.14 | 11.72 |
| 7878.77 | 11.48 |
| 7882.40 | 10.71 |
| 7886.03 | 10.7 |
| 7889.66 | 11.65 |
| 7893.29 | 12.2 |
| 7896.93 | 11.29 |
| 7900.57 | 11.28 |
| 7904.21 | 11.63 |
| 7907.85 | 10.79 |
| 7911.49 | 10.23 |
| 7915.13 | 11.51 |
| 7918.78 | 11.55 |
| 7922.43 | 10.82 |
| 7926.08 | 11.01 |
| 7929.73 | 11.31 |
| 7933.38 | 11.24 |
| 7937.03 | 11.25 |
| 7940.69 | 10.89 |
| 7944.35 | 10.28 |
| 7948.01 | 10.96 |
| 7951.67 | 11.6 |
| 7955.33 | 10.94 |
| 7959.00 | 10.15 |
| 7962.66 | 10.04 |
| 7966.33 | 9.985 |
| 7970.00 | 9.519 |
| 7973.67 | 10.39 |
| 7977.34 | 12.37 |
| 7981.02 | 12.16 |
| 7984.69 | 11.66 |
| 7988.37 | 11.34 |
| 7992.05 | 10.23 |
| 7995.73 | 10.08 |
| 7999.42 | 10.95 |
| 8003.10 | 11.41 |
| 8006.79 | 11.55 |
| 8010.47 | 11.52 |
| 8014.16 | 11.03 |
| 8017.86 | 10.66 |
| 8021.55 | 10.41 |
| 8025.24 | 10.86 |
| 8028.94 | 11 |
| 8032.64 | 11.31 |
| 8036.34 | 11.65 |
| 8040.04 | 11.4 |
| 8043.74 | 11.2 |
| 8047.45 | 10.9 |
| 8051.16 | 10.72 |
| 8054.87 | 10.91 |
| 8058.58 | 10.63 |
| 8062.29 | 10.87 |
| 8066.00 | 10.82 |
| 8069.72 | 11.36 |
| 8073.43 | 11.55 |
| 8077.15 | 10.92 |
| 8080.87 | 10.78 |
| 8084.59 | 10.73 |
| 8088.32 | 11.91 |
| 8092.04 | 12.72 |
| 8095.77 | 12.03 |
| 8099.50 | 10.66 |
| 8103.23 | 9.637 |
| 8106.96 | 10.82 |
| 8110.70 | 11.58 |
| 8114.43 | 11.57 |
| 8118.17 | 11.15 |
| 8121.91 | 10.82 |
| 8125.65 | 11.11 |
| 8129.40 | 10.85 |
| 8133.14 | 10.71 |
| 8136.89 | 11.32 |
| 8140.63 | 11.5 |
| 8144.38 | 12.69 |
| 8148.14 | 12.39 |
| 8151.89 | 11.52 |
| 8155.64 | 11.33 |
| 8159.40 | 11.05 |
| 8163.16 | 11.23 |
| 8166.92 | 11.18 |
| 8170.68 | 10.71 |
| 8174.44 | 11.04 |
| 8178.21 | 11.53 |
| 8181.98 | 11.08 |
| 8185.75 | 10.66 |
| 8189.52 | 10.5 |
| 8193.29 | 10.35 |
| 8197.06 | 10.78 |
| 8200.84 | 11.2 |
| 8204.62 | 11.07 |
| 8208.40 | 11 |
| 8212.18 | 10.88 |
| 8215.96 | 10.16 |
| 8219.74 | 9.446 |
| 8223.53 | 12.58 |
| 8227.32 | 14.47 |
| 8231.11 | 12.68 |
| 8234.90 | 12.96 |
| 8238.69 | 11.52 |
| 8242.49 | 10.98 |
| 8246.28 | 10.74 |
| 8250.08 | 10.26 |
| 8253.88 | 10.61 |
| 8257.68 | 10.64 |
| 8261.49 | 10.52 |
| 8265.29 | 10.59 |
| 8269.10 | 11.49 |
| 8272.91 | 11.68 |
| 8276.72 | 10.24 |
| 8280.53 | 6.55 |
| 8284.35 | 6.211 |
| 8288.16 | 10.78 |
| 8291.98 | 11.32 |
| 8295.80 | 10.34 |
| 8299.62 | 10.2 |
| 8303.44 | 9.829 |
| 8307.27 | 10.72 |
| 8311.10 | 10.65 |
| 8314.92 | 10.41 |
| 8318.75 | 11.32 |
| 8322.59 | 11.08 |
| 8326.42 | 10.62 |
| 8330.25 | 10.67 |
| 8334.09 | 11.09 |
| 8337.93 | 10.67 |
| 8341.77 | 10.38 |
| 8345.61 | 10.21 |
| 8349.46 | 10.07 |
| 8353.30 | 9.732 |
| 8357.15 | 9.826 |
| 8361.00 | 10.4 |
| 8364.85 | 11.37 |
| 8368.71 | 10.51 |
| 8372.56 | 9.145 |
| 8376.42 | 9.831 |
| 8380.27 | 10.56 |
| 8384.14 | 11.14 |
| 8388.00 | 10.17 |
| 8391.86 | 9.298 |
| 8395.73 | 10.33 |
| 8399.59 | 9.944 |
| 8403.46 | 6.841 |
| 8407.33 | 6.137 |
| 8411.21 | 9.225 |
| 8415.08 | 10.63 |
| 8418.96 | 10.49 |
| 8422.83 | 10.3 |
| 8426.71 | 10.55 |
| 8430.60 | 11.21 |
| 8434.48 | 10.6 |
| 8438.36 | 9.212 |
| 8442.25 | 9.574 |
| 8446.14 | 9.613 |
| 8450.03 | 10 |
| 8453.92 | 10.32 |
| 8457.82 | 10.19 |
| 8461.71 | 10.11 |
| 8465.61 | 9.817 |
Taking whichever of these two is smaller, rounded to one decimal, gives 10.8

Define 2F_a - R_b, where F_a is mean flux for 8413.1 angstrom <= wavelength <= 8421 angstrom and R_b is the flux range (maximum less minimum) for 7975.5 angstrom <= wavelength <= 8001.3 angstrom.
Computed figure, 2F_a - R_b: 19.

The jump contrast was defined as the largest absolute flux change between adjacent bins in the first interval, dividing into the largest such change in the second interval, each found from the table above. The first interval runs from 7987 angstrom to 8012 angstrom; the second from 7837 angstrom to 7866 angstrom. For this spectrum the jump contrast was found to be 1.5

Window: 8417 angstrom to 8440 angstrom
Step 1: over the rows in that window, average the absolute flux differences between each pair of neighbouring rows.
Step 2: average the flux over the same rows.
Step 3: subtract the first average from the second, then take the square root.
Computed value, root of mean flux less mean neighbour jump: 3.13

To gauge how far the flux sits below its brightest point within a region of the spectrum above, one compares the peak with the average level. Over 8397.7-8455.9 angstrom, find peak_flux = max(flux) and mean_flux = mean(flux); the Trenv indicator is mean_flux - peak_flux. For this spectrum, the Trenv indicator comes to -1.57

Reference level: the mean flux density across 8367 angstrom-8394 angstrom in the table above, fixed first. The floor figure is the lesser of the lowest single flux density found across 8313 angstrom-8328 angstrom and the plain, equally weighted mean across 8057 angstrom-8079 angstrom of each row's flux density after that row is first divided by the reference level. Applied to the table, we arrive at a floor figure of 1.09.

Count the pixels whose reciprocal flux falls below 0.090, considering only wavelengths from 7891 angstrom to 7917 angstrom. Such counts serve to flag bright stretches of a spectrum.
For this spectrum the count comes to 5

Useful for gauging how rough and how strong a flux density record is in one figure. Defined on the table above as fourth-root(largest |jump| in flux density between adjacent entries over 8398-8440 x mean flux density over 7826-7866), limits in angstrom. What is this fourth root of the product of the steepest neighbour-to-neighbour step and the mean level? 2.4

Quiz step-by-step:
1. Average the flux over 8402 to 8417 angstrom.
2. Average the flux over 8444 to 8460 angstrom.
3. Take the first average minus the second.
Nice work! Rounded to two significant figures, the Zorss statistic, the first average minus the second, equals -1.8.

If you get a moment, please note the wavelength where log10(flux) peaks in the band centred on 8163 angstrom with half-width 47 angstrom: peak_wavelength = 8144.38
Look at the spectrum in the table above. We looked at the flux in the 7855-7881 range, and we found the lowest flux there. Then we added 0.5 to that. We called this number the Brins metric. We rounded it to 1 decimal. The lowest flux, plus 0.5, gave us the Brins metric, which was 11.4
